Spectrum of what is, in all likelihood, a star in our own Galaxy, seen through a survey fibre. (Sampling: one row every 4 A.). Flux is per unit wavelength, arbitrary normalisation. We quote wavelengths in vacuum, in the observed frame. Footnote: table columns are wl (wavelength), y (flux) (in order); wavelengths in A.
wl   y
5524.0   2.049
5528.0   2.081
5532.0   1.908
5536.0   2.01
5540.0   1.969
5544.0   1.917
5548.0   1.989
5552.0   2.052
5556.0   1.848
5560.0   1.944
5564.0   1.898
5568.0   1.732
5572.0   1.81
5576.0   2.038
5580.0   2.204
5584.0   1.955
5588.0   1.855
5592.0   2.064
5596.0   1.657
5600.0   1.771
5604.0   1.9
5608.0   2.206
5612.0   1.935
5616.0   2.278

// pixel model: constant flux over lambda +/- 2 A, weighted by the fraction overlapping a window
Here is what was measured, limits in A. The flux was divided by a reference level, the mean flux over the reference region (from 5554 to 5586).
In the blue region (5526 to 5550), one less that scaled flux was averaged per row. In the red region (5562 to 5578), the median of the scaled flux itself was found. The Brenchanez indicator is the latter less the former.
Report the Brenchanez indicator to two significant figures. 0.99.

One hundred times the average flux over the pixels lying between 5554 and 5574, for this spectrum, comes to 184.6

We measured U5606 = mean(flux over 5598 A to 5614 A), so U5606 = 1.95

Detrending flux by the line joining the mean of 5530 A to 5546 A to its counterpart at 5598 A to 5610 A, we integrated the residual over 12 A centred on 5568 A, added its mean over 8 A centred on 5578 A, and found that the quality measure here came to -1.53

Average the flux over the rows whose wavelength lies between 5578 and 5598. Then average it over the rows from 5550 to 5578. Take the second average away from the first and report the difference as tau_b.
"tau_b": 0.044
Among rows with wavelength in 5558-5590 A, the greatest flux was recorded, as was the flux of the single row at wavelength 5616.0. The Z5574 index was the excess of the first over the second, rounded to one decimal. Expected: -0.1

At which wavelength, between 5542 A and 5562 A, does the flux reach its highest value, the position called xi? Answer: 5552.0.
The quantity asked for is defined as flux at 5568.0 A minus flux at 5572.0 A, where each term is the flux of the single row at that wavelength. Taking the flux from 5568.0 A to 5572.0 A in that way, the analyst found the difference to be -0.08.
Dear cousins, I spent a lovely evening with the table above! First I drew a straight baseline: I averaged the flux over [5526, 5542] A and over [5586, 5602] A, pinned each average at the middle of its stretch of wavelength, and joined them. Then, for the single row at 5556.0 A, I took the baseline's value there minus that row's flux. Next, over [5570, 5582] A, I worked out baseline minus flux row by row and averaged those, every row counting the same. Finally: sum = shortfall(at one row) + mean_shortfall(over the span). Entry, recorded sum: -0.05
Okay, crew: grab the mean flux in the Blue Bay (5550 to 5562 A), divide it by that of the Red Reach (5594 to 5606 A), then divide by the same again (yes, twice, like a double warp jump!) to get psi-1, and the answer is 0.618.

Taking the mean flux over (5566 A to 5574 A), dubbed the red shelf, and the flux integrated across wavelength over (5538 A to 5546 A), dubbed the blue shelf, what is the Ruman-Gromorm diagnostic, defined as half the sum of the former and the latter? 8.66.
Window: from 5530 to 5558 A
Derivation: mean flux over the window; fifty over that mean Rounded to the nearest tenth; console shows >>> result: 25.6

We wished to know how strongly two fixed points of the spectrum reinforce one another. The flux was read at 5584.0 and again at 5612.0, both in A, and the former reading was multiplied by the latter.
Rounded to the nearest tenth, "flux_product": 3.8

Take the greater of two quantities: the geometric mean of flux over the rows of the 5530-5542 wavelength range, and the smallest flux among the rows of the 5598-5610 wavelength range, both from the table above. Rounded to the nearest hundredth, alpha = 1.96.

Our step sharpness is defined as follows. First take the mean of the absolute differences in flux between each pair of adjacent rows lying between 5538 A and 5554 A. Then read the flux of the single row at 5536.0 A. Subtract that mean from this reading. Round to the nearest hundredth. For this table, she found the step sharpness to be 1.95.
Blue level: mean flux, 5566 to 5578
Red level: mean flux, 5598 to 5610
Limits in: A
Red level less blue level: 0.10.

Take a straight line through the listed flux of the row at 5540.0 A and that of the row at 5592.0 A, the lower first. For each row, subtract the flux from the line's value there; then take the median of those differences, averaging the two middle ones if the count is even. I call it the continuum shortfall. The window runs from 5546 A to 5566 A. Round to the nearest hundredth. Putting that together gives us 0.06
